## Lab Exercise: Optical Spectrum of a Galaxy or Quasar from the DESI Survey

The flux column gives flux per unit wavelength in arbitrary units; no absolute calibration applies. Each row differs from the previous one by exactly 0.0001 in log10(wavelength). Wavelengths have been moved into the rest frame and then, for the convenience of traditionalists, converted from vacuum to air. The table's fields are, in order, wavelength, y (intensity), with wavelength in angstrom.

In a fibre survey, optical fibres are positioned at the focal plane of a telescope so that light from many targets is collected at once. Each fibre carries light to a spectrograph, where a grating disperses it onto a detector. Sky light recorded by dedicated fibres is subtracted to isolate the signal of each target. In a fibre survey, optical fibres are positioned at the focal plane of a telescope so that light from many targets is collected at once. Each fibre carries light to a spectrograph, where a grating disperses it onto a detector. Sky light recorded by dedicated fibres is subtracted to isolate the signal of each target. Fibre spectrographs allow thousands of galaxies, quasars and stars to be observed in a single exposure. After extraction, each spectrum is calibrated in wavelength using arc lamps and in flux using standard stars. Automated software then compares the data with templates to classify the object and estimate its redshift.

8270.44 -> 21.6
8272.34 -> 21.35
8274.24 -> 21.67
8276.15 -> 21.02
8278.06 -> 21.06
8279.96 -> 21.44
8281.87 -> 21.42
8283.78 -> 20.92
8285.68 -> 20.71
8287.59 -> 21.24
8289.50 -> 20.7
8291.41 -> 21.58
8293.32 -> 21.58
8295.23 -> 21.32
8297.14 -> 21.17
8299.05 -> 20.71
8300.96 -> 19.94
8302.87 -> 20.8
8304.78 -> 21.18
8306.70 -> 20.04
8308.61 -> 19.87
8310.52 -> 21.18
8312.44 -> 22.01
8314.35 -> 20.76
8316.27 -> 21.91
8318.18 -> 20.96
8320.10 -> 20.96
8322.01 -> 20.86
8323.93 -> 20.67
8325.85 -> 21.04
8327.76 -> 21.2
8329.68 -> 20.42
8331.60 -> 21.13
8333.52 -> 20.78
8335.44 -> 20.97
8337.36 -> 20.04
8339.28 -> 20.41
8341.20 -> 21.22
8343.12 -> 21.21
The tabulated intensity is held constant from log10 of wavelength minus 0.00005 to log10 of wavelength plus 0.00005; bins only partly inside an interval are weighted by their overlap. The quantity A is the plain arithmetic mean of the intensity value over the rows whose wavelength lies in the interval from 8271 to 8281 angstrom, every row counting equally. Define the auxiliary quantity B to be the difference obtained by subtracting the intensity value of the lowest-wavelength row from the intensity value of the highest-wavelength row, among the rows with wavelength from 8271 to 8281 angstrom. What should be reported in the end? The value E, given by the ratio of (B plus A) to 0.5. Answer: 42.8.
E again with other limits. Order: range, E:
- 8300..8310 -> 40.6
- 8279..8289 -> 41.9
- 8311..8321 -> 40.5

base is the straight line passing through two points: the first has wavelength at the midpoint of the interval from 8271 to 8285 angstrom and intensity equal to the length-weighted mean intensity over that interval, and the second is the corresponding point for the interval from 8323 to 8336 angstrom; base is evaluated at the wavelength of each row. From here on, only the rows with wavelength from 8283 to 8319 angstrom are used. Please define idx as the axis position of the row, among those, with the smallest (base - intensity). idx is 8312.44 angstrom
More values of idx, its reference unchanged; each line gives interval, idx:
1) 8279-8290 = 8279.96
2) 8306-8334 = 8312.44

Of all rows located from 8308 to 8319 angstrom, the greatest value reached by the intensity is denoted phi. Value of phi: 22.01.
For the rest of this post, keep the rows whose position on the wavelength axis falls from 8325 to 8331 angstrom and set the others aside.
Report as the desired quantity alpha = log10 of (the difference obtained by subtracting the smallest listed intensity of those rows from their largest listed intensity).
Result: -0.1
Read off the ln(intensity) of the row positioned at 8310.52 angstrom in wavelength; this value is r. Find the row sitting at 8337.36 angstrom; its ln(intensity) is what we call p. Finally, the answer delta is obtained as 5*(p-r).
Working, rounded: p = 3.00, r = 3.05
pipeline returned -0.277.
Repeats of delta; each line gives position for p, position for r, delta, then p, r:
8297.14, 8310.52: -0.002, 3.05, 3.05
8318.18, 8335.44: -0.002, 3.04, 3.04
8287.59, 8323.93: 0.136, 3.06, 3.03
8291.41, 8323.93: 0.215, 3.07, 3.03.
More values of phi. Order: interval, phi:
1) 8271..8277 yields 21.67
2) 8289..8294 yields 21.58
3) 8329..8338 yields 21.13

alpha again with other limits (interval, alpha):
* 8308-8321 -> 0.3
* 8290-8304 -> 0.2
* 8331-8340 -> 0.0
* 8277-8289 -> -0.1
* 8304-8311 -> 0.1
